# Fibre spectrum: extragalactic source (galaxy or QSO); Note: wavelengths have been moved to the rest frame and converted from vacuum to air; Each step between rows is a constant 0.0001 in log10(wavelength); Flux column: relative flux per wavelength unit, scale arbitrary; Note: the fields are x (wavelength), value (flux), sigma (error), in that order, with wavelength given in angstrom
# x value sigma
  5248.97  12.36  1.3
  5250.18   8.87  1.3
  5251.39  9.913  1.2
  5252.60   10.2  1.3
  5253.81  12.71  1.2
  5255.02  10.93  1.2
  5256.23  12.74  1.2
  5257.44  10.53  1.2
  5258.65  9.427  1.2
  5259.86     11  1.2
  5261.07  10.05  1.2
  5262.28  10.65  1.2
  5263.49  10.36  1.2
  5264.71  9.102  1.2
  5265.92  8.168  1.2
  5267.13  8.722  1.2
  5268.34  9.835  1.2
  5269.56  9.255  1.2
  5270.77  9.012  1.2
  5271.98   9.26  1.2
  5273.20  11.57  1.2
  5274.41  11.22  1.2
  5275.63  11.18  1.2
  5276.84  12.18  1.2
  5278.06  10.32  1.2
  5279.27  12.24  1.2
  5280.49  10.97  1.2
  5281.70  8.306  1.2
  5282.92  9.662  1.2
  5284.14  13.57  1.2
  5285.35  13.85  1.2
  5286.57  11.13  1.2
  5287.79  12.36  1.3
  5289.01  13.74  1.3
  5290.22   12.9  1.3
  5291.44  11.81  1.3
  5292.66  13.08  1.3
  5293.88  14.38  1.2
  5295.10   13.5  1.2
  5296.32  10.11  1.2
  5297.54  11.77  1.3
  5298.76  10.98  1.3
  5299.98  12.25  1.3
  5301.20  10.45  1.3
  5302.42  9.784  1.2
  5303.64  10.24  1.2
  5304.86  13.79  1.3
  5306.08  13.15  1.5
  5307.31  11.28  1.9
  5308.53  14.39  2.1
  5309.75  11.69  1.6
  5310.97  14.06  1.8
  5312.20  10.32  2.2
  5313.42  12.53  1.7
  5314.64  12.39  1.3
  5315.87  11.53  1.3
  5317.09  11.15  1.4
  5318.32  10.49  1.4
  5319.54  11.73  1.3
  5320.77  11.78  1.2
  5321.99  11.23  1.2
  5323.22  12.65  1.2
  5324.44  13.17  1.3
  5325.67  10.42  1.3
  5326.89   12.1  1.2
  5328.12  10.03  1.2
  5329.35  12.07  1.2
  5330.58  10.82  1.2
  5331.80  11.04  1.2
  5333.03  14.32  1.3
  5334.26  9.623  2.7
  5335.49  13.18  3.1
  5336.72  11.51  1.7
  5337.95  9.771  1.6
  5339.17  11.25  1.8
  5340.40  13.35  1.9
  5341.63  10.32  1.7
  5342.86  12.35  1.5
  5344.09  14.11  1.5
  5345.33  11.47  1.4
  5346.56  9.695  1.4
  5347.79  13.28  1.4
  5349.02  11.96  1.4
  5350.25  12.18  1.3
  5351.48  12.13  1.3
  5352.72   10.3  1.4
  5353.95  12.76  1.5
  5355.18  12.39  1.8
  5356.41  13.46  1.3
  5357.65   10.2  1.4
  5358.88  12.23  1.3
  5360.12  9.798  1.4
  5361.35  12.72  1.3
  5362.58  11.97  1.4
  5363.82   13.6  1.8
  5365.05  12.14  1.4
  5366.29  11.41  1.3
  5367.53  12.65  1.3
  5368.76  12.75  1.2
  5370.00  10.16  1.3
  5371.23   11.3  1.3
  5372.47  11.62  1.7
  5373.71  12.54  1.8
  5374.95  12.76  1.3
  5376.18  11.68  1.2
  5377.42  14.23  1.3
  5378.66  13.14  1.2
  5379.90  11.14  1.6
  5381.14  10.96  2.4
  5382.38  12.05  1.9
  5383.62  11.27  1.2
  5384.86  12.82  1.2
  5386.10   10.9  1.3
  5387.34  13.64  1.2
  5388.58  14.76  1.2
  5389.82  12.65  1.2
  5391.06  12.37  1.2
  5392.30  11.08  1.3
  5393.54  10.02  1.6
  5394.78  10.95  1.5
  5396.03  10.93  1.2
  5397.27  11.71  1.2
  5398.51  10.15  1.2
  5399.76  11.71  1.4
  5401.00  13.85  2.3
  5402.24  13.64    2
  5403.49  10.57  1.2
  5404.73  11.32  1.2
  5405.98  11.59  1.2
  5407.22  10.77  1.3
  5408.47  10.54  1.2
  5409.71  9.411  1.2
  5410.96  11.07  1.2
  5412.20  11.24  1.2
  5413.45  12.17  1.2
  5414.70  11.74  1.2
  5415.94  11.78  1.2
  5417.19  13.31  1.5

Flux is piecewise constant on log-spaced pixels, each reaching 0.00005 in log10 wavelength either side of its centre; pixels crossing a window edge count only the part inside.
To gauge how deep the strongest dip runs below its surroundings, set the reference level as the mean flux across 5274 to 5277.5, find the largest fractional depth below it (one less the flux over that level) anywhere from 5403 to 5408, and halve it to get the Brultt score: 0.041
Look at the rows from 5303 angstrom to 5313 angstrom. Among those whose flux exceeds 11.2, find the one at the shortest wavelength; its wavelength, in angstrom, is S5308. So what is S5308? 5304.86 angstrom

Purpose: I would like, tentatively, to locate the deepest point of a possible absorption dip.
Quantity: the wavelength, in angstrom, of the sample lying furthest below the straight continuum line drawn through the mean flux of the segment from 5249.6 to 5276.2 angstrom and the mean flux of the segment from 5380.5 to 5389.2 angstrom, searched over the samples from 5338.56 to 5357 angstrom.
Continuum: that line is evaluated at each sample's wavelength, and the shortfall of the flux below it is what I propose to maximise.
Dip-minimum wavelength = 5346.56 angstrom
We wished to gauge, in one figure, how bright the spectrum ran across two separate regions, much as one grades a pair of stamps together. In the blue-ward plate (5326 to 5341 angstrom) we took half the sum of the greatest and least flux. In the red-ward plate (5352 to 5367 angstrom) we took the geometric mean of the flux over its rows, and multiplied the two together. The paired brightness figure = 142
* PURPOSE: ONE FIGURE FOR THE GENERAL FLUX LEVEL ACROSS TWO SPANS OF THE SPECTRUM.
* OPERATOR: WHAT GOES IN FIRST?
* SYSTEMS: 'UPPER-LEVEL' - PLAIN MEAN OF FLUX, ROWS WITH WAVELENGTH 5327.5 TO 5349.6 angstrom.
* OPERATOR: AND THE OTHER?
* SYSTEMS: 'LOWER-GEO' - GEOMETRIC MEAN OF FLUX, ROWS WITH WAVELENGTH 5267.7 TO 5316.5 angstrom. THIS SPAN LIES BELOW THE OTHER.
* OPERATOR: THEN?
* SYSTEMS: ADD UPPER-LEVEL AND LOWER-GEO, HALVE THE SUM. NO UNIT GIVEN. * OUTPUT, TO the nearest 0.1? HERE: 11.6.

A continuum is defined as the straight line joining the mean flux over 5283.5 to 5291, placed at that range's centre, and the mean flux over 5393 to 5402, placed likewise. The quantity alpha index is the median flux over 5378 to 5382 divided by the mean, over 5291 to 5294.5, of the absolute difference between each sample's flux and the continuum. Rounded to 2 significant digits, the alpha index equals 12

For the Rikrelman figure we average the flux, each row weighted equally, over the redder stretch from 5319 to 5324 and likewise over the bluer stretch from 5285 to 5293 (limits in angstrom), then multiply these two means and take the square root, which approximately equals 12.3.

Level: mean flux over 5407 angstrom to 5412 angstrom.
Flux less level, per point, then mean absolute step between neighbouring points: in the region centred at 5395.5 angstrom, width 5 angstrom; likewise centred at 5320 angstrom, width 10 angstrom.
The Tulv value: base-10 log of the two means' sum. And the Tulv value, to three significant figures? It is 0.102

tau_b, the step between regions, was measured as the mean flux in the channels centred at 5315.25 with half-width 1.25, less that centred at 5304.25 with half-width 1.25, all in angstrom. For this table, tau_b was -0.1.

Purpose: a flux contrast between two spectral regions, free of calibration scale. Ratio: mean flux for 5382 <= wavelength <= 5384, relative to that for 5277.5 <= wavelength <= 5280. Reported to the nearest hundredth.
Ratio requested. 1.03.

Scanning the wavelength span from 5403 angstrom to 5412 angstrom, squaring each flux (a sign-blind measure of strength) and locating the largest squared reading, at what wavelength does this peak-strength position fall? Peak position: 5405.98 angstrom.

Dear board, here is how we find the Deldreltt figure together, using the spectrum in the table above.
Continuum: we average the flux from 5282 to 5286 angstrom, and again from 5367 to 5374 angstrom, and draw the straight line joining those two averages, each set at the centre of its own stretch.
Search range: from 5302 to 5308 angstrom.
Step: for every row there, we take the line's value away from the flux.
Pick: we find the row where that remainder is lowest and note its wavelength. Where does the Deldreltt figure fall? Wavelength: 5302.42 angstrom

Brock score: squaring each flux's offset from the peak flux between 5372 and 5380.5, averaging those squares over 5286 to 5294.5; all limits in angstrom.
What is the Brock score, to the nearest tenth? 3.2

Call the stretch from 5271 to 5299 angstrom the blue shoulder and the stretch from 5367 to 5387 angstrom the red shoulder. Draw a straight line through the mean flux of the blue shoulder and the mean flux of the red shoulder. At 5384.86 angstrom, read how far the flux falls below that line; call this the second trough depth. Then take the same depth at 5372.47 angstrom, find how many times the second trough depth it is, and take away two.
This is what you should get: -2.5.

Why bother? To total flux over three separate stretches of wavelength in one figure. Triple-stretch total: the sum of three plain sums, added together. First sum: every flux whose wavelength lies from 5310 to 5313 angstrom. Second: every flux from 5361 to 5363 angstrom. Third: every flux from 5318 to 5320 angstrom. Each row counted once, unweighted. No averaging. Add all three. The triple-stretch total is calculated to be 71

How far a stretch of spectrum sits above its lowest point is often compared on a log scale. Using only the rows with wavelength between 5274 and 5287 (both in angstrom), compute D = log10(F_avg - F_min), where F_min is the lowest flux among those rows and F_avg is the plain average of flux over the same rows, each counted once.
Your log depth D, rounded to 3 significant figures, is 0.481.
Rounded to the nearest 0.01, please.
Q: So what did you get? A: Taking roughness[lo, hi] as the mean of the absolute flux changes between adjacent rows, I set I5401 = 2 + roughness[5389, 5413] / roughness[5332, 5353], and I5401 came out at 2.48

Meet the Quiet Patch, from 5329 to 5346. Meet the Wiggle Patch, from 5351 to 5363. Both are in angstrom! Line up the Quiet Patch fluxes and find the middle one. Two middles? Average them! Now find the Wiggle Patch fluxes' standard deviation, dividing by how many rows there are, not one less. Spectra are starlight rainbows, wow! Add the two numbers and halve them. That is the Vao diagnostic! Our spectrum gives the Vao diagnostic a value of 6.3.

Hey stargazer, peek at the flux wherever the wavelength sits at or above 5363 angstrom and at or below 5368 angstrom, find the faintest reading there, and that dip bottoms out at 11.41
